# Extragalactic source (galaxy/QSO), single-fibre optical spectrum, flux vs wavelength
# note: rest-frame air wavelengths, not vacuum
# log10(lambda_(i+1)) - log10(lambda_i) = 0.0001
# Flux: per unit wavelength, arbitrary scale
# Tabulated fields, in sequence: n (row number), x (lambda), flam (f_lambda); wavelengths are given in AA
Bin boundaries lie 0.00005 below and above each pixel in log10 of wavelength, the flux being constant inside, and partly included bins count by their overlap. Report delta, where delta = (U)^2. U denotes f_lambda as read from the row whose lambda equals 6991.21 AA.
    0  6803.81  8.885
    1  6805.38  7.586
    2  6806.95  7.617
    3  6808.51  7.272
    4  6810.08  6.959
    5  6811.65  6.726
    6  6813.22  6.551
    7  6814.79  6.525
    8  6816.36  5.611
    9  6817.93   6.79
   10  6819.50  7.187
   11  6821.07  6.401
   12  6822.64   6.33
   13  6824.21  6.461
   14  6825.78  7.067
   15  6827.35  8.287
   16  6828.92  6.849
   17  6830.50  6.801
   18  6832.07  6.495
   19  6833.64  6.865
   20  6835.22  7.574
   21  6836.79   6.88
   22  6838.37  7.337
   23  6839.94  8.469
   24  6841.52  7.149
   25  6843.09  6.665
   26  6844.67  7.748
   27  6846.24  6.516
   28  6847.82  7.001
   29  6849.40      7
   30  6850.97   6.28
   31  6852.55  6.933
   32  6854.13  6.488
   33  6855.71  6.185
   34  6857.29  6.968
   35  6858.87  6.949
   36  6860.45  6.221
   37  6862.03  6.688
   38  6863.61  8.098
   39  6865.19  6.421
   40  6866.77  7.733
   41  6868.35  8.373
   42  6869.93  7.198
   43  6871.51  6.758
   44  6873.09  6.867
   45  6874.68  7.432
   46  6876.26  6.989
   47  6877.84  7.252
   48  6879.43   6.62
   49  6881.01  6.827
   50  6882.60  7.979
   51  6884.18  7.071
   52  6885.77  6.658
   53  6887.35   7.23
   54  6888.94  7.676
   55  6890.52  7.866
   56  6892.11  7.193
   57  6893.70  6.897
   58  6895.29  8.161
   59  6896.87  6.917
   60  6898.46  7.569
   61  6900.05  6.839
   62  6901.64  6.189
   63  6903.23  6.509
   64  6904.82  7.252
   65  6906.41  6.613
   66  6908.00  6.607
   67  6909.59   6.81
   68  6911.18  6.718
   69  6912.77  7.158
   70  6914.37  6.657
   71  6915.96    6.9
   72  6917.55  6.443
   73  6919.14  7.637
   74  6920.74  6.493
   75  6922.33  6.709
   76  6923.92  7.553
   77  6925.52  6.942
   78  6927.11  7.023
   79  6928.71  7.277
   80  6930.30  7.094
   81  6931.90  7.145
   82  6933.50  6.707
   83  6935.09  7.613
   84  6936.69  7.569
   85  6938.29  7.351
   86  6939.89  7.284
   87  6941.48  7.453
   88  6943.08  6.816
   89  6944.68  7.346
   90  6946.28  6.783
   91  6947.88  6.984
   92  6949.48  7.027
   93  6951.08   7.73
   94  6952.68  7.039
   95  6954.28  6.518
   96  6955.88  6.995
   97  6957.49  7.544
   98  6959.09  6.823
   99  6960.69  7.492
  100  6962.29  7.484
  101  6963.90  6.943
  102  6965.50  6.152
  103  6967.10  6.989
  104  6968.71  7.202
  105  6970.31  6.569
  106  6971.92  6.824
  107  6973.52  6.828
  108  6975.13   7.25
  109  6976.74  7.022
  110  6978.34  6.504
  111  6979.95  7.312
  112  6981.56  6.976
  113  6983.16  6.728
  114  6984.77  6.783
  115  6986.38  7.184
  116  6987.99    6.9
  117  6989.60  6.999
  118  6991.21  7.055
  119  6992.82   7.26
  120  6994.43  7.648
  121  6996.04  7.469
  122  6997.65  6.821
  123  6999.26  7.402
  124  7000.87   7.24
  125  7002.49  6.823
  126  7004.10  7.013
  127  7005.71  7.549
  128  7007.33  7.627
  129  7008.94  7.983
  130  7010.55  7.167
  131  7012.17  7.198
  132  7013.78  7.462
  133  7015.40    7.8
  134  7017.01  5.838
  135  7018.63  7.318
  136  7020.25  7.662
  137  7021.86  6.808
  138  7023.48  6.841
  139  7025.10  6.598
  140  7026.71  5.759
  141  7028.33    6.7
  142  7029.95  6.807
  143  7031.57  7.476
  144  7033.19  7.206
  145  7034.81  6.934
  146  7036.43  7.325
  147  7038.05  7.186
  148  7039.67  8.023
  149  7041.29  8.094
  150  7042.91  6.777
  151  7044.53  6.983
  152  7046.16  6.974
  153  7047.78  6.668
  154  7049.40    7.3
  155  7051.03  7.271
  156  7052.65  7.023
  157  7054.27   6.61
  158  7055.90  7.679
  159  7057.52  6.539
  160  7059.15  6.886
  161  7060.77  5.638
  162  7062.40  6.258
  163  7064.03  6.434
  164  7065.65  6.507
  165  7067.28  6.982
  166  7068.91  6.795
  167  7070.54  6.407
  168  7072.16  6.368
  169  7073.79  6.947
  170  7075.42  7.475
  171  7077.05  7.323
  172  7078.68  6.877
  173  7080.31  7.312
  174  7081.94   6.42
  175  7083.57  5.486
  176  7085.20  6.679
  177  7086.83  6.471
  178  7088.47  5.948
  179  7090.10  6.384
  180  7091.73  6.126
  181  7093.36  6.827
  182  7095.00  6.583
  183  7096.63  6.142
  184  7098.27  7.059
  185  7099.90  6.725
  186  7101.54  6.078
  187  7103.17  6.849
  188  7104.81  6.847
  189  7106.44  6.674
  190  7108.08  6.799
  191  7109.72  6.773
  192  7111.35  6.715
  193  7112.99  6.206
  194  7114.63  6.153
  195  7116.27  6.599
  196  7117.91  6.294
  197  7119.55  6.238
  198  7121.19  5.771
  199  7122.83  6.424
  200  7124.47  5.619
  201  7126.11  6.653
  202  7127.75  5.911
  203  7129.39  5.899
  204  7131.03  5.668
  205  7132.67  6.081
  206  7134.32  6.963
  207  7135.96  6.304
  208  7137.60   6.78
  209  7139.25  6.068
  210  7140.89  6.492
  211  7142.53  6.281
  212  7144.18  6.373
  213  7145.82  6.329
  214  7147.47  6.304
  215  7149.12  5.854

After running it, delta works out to 50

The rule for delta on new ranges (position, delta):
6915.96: 48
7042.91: 46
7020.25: 59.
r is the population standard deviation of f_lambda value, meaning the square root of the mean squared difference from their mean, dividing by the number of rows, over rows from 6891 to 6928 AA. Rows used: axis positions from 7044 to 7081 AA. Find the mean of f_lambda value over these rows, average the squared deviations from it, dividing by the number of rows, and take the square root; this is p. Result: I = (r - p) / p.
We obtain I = 0.0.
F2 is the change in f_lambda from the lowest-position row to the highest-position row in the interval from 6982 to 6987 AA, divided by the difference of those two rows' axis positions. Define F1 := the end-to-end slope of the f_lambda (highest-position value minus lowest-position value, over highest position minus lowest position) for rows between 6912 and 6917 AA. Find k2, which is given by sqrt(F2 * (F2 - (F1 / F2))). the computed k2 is 0.32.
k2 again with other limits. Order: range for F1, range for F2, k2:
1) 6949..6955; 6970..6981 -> 0.33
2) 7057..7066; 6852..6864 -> 0.12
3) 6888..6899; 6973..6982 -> 0.11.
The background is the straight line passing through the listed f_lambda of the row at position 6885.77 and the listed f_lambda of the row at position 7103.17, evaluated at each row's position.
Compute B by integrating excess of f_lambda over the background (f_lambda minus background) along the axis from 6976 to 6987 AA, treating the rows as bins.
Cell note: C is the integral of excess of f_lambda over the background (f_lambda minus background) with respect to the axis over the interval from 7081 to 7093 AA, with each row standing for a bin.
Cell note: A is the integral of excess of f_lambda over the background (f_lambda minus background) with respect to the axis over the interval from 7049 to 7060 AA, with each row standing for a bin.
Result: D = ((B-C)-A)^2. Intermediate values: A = 2.4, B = 2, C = -7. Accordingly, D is 43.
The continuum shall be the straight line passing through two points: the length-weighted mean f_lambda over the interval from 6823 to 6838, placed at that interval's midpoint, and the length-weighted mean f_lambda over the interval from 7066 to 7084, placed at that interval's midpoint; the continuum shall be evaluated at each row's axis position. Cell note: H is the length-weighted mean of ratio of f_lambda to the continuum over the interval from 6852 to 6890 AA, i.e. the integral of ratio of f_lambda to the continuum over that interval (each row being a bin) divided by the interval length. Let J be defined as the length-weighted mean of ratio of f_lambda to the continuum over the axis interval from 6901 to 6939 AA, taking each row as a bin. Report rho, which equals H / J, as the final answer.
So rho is 1.01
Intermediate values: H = 1.01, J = 1.00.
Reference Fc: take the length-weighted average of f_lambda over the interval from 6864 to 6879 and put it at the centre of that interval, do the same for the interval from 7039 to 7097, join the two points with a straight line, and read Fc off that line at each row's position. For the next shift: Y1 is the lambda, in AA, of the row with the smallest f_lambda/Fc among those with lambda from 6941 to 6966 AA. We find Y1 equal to 6965.50 AA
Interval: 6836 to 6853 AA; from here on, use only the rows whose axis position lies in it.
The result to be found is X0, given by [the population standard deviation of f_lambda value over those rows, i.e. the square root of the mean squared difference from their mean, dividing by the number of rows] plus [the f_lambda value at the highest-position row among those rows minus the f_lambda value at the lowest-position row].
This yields 0.6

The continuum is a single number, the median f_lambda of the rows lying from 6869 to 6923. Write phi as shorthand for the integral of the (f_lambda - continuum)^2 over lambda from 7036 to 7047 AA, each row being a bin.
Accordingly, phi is 4.8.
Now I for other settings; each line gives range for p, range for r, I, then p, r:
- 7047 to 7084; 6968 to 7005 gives -0.5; 0.53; 0.28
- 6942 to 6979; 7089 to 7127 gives 0.0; 0.37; 0.36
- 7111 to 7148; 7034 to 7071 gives 0.6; 0.34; 0.54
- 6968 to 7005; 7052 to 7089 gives 0.9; 0.28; 0.53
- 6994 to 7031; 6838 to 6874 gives 0.2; 0.55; 0.64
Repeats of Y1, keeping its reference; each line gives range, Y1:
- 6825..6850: 6832.07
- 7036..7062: 7060.77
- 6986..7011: 6997.65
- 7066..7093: 7083.57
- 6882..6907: 6901.64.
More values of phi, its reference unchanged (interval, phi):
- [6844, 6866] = 6.4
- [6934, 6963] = 6.1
